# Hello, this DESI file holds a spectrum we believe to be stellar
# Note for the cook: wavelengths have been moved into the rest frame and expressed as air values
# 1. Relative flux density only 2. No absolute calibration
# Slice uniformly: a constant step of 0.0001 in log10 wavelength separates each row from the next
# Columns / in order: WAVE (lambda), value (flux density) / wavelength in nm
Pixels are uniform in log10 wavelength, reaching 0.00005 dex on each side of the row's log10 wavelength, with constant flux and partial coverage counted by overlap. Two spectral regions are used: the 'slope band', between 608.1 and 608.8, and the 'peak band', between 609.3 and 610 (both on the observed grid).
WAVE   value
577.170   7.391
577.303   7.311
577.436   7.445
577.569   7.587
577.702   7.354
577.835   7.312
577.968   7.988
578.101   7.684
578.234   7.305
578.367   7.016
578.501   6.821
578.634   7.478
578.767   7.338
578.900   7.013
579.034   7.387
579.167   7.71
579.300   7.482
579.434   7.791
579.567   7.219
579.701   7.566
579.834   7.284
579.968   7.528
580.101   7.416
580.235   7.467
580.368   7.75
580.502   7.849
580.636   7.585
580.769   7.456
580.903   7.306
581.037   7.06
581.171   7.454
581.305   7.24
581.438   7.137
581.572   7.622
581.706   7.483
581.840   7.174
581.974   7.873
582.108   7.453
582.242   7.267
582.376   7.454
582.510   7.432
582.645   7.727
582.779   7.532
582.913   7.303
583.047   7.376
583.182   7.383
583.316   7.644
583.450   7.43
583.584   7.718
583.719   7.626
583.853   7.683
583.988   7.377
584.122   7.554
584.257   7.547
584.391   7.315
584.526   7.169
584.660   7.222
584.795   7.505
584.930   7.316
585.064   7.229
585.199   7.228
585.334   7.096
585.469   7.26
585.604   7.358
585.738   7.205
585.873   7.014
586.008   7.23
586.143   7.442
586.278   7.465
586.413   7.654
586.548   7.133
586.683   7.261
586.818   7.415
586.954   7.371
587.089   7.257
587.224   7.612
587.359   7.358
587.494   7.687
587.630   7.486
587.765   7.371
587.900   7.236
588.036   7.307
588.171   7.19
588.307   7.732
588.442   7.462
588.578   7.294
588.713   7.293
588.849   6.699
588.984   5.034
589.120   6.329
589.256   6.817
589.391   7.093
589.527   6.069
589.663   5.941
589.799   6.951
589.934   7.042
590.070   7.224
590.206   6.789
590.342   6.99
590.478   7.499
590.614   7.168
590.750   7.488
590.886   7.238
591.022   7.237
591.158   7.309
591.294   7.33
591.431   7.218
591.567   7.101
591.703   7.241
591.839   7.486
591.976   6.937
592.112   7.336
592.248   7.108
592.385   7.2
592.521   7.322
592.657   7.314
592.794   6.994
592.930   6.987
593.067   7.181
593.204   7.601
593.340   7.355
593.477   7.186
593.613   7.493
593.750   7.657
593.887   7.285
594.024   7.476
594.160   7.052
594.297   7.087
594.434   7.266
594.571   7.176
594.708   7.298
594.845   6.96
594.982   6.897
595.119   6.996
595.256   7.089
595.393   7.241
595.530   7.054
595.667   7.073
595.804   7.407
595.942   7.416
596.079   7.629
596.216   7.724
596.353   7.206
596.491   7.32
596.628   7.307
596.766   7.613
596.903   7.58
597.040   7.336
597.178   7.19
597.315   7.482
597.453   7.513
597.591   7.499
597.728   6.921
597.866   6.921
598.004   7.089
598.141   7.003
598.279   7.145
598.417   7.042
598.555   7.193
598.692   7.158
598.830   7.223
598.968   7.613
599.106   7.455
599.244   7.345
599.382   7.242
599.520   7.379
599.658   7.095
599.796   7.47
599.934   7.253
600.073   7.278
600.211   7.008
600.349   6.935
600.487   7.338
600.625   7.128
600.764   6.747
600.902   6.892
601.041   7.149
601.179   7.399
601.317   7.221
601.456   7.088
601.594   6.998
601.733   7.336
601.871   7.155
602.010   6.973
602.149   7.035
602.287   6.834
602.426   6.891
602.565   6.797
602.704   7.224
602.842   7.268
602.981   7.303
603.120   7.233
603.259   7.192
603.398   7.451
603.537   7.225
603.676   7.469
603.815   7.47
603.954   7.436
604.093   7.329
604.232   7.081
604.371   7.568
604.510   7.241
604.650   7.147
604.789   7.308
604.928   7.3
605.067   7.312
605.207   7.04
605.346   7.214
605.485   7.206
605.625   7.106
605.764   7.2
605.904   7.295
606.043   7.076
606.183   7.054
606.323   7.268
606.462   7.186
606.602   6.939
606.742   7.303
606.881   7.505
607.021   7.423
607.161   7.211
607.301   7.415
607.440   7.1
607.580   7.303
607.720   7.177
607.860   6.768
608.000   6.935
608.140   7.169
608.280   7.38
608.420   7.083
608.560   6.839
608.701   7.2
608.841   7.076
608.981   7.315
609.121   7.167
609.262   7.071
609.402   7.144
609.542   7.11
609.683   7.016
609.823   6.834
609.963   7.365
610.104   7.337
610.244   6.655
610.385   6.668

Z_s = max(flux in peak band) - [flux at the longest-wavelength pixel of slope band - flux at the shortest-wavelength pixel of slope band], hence 7.3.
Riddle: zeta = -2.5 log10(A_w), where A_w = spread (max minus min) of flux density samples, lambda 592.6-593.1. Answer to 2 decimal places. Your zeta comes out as 1.21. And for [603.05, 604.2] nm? 1.39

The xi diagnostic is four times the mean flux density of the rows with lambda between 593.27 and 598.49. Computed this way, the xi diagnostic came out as 29.1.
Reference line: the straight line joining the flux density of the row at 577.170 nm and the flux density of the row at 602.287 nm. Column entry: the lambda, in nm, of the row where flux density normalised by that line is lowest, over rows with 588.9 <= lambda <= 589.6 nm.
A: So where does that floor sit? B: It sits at 588.984 nm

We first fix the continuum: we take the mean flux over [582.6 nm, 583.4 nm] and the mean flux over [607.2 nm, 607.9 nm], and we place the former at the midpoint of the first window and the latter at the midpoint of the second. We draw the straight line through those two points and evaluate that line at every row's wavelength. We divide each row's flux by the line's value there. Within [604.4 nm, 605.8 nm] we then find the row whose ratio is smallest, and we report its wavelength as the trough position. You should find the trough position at 605.207 nm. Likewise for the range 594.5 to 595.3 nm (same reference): 594.982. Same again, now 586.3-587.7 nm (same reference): 586.548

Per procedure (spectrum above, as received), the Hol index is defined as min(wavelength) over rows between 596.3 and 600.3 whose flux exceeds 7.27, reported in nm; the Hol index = 596.491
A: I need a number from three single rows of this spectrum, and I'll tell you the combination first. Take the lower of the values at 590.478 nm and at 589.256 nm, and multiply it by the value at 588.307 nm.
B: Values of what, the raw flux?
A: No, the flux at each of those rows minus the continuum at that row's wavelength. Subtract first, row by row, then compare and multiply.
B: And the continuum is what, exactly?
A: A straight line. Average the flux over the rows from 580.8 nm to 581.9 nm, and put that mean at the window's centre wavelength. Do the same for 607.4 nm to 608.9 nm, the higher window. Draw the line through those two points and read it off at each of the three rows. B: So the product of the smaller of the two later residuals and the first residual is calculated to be -0.205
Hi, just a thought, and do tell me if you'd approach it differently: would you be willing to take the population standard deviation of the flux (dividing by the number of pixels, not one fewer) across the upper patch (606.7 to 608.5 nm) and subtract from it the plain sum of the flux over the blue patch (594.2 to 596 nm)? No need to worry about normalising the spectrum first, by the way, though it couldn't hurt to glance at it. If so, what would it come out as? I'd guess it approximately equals -92.8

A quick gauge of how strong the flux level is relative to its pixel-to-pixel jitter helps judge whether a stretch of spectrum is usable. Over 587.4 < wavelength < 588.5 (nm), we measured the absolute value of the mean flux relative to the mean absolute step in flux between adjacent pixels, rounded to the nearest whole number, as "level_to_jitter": 36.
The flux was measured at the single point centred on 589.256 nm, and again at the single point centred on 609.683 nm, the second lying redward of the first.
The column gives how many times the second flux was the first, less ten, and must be -8.971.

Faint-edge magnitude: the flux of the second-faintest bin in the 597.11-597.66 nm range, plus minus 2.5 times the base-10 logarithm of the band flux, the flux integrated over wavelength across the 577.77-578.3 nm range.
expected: 5.97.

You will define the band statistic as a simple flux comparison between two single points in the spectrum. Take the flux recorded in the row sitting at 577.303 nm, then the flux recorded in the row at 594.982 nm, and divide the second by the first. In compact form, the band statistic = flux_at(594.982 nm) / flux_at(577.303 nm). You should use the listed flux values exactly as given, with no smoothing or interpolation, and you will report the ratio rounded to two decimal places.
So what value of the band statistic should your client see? 0.94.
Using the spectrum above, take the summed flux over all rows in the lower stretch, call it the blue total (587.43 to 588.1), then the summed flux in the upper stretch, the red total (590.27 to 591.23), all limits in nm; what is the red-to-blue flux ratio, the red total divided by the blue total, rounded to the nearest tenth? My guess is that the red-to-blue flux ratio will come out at 1.4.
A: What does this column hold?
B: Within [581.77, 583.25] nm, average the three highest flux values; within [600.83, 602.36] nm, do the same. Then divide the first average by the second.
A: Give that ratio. 1.054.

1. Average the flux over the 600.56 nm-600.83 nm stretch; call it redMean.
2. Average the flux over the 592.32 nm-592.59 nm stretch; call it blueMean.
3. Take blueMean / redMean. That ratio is 1.05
